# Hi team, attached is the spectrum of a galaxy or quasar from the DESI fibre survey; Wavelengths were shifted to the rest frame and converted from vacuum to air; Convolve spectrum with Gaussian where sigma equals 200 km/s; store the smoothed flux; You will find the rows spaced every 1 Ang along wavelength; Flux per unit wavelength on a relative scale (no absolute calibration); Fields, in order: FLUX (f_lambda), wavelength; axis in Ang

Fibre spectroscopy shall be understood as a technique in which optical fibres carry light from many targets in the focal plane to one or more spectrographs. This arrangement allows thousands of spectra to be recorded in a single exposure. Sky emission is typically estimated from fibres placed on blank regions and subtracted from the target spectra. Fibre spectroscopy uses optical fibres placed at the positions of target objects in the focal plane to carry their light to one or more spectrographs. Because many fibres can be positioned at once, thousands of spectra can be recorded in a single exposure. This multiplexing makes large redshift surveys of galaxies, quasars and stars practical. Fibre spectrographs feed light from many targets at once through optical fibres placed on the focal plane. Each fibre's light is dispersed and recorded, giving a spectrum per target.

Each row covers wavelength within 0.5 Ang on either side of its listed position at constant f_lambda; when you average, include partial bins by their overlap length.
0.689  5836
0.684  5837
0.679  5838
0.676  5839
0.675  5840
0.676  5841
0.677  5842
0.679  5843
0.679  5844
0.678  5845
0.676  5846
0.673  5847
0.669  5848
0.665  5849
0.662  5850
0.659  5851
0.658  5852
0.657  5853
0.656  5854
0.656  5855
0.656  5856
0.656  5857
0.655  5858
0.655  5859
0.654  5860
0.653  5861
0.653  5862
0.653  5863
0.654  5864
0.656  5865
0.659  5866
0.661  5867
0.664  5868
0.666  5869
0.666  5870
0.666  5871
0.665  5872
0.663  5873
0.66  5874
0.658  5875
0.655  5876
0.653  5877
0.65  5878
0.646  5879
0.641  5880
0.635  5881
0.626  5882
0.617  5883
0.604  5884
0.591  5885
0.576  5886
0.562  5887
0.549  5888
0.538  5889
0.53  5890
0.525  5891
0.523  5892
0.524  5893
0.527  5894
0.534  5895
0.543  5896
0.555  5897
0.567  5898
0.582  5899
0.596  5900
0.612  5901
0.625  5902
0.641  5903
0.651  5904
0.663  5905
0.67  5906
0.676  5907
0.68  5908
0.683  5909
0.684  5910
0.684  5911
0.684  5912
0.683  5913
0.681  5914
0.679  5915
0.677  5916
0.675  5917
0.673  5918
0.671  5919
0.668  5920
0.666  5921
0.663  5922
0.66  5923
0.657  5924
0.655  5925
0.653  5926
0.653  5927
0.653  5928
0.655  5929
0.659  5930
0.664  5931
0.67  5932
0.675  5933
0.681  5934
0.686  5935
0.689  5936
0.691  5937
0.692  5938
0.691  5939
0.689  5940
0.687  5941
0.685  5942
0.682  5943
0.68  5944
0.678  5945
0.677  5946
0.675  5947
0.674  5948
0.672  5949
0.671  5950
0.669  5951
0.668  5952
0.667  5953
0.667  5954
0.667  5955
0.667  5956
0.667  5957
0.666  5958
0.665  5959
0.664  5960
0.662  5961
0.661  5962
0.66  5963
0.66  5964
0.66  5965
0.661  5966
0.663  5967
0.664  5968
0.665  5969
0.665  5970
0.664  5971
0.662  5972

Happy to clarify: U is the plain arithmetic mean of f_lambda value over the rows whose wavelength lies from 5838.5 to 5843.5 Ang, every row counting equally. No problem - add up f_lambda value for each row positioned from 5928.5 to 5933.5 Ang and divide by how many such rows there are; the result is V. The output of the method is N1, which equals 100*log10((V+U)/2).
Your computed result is -17.4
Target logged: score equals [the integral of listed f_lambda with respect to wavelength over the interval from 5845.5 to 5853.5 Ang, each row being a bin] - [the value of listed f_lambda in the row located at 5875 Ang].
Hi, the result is 4.66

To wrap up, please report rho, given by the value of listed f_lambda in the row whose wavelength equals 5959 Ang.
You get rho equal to 0.665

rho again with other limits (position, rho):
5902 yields 0.625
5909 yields 0.683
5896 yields 0.543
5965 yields 0.66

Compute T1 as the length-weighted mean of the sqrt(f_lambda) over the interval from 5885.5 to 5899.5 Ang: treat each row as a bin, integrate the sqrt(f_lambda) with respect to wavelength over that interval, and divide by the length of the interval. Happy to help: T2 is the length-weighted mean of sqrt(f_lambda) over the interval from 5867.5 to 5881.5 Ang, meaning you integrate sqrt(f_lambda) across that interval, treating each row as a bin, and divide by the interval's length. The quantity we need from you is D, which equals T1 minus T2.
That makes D -0.072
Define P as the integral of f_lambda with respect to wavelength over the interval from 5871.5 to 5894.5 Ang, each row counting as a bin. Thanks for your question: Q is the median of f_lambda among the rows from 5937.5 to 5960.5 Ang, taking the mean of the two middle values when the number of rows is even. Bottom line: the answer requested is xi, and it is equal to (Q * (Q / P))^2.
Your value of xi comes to 0.0011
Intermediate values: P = 13.8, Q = 0.672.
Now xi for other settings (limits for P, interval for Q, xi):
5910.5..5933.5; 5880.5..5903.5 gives 0.0004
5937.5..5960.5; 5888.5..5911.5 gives 0.0005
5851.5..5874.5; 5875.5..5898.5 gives 0.0005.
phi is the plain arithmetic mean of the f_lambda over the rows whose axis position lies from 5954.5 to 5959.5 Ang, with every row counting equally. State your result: 0.666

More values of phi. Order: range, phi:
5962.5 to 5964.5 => 0.660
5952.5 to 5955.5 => 0.667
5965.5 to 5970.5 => 0.664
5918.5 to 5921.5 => 0.668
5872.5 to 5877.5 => 0.658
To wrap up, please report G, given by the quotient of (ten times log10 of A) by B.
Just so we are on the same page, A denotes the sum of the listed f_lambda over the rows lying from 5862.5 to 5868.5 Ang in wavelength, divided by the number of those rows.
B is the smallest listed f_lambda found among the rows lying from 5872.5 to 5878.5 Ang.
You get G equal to -2.8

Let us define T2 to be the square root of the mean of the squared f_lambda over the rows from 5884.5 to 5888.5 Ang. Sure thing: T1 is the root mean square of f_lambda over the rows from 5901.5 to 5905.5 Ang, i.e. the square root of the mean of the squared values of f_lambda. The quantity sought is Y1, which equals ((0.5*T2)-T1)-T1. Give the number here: -1.005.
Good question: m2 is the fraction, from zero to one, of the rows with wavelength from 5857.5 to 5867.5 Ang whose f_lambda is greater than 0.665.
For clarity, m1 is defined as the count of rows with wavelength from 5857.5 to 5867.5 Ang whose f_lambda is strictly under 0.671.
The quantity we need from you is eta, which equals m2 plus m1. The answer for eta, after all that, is 10.0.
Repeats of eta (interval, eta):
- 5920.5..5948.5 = 12.6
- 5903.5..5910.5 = 3.7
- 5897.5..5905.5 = 8.0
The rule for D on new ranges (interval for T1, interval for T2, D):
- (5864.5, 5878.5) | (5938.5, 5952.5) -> -0.011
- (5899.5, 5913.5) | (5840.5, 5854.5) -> -0.006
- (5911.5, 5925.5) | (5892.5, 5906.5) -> 0.050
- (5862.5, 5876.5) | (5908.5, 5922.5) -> -0.010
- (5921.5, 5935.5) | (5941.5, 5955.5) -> -0.006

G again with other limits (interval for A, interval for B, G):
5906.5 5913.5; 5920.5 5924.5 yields -2.5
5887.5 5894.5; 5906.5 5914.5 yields -4.1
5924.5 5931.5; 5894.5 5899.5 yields -3.4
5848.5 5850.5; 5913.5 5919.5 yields -2.7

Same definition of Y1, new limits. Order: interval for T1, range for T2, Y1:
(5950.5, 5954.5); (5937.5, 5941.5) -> -0.991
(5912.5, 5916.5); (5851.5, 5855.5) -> -1.032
